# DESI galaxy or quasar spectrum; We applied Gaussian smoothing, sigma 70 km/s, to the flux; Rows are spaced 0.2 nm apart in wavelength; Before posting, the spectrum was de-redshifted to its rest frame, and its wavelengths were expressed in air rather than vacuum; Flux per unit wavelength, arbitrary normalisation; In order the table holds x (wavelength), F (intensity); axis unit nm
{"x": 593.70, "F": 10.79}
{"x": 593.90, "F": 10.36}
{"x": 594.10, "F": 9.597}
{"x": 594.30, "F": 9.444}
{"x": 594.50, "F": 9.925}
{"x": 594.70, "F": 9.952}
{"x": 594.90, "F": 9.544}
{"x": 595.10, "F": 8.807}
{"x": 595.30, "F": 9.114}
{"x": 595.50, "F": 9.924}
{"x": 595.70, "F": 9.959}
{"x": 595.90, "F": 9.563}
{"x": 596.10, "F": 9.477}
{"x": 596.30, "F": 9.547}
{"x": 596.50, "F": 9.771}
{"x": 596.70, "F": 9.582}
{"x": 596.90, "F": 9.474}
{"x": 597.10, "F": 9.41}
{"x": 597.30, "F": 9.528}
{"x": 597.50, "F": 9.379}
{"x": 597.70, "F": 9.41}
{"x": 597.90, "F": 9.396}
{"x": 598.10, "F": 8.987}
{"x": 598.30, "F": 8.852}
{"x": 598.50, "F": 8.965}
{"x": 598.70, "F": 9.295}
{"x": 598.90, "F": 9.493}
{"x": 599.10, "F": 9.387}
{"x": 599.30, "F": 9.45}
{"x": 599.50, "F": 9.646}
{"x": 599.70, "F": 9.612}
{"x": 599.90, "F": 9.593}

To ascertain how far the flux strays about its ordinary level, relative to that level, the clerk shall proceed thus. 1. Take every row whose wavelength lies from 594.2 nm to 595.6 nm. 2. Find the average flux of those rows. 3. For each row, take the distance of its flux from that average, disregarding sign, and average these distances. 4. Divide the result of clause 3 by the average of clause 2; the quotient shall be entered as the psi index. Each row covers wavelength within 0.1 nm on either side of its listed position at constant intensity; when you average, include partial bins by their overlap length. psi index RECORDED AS 0.037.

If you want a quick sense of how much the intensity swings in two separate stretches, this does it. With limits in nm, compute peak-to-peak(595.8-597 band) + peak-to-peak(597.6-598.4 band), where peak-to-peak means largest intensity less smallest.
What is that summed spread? 0.9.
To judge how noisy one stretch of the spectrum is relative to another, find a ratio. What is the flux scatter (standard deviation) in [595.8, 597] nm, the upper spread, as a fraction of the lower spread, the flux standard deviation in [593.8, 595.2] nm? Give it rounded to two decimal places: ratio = 0.22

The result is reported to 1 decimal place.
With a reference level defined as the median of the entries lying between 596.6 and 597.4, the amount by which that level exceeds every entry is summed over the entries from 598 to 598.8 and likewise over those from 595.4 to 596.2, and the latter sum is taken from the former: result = 2.8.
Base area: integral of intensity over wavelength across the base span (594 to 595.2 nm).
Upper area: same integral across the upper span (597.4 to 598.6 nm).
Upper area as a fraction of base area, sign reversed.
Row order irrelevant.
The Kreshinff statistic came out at -0.96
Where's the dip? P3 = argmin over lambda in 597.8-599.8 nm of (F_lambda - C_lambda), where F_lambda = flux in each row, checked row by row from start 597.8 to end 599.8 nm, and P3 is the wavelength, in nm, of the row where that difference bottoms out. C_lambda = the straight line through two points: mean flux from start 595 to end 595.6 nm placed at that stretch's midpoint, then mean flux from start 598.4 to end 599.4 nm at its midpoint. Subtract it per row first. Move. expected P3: 598.30 nm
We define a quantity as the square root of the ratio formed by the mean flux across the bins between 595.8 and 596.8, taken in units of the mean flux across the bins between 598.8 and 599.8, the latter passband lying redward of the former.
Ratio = 1.004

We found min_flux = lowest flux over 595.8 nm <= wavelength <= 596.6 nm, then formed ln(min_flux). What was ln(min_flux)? 2.249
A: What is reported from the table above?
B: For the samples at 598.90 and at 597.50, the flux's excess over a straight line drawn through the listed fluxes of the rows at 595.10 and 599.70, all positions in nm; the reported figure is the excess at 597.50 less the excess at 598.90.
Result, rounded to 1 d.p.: 0.1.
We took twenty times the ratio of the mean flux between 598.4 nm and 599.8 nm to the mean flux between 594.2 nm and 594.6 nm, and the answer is 19.4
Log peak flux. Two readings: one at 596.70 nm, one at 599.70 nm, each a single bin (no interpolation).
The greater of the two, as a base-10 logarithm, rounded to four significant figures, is 0.9828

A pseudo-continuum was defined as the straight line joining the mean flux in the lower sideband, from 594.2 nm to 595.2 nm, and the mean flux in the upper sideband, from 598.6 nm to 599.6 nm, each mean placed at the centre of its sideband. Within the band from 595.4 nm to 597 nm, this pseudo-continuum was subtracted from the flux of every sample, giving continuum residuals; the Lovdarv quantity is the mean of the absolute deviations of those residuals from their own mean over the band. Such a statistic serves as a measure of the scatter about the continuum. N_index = 0.16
